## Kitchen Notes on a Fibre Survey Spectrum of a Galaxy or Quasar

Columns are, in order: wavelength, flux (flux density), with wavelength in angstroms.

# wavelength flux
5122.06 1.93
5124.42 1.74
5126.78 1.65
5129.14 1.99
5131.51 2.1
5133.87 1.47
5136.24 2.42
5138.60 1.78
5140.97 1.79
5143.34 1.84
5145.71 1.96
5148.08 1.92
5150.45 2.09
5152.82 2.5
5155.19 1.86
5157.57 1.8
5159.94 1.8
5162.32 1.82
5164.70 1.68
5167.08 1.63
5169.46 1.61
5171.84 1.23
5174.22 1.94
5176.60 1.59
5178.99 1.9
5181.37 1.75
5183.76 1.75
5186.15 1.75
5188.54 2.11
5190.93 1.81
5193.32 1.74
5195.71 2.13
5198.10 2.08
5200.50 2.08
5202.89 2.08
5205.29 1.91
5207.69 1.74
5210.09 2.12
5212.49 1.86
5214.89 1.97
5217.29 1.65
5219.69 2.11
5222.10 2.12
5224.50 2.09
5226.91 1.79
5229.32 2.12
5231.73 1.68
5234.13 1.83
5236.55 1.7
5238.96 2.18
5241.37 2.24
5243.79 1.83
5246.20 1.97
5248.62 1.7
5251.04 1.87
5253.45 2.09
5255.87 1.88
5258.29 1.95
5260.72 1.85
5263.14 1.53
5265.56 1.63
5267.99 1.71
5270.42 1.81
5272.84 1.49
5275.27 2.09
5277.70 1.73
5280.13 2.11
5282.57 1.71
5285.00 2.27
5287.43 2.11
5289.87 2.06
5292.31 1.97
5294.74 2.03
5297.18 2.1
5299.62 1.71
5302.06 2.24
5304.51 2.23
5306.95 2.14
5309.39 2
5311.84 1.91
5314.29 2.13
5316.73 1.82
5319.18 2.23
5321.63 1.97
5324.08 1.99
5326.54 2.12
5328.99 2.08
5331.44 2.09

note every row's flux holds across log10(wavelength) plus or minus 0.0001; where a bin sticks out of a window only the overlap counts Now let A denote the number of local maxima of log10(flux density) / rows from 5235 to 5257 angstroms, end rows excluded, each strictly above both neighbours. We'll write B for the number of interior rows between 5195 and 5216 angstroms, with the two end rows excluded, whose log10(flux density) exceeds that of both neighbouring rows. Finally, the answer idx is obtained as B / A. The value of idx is 0.3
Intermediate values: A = 3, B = 1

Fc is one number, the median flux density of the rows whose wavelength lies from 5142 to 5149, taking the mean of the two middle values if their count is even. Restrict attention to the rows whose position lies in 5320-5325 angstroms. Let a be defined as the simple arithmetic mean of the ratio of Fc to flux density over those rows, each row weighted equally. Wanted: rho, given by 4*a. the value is 3.88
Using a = 0.97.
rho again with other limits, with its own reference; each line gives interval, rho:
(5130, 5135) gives 4.44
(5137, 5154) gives 3.92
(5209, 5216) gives 3.88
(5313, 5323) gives 3.79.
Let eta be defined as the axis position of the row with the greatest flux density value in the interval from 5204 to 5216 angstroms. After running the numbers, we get 5210.09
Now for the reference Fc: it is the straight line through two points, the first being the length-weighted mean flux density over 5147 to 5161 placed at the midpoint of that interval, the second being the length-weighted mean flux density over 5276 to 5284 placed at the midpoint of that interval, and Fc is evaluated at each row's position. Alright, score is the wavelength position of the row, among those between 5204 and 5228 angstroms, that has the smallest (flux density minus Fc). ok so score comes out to 5217.29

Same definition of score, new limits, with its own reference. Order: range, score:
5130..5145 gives 5133.87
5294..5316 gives 5299.62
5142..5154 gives 5143.34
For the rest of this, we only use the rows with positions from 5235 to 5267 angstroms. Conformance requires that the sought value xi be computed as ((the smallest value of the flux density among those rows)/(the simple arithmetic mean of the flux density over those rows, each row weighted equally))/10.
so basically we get 0.081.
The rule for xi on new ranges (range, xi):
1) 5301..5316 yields 0.091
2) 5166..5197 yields 0.070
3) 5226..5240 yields 0.089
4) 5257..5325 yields 0.077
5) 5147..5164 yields 0.091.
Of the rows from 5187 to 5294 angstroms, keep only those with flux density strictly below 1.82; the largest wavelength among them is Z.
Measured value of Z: 5282.57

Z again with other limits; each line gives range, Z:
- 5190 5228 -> 5226.91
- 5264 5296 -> 5282.57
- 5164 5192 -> 5190.93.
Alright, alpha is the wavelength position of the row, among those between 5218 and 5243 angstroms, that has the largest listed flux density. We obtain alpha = 5241.37 angstroms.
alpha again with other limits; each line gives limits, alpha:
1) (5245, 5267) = 5253.45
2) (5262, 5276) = 5275.27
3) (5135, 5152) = 5136.24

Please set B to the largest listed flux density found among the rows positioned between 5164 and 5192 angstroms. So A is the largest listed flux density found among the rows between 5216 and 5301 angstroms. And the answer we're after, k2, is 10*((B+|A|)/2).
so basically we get 21.9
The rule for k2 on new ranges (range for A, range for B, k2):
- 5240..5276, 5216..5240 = 22.1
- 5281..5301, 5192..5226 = 22.0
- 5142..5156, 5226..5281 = 23.7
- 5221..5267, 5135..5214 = 23.7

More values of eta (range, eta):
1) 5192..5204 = 5195.71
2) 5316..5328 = 5319.18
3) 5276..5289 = 5285.00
